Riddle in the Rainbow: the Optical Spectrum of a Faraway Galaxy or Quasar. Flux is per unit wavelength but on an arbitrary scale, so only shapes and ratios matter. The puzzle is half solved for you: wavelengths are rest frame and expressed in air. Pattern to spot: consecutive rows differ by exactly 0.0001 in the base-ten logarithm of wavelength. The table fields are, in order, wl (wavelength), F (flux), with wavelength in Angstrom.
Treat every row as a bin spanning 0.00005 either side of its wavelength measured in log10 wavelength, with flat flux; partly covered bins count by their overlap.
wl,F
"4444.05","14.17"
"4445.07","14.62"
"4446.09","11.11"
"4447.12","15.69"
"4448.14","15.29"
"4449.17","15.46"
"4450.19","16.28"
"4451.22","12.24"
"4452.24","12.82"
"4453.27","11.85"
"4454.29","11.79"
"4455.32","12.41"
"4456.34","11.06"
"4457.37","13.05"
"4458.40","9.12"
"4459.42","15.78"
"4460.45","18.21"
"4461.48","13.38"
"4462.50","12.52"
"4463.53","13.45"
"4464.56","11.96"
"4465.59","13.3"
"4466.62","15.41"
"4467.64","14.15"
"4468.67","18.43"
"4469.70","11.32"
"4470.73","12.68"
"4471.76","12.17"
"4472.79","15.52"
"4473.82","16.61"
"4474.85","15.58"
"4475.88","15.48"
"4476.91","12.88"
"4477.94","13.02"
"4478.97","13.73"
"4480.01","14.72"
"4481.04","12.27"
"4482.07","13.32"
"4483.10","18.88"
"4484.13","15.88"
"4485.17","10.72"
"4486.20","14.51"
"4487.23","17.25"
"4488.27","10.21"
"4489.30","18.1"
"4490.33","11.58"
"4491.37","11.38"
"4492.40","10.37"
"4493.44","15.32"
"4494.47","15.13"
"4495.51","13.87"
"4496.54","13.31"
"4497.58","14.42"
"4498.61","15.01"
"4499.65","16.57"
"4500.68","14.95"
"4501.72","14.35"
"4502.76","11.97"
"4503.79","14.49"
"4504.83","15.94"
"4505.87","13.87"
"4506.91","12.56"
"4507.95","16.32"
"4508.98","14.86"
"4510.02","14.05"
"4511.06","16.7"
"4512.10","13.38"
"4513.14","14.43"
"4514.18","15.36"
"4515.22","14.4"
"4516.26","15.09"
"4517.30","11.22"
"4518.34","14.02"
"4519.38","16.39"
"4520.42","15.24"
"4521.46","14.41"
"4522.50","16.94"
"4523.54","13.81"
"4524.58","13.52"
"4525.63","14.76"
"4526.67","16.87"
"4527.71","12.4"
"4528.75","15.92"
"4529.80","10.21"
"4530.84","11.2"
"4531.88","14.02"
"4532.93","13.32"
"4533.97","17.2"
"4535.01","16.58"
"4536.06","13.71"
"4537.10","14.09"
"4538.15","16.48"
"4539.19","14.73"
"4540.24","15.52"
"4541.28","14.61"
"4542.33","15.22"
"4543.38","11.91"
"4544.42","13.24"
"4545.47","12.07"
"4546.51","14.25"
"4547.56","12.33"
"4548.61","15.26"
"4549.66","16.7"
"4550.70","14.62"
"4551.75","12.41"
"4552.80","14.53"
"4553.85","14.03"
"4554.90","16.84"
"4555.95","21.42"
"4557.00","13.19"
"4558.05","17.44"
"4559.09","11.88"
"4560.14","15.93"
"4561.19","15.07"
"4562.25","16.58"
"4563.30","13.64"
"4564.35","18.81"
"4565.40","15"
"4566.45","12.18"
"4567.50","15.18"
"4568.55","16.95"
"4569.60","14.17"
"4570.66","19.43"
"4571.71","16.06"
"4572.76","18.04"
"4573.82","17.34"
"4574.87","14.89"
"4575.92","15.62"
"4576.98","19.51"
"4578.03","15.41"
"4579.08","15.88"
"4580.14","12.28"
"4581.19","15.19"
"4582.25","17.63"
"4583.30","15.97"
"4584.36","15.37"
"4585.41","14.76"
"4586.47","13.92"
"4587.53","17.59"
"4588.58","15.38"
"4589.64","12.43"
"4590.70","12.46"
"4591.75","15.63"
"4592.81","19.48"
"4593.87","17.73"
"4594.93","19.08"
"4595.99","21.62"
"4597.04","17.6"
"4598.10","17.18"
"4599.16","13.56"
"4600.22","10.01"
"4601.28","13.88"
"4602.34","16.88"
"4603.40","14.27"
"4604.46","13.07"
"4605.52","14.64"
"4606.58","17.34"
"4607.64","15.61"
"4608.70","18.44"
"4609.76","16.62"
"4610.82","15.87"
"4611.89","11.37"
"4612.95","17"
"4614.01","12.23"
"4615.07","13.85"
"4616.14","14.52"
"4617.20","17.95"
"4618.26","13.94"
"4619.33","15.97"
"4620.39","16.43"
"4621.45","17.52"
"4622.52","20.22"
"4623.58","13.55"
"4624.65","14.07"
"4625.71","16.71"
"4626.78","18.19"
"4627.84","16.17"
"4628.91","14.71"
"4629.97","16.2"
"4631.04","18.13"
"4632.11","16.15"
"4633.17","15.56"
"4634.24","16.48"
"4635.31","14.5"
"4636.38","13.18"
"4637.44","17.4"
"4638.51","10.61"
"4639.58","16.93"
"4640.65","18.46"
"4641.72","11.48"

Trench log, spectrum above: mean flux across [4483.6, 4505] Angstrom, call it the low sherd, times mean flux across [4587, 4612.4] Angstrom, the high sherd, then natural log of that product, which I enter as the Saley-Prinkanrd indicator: 5.40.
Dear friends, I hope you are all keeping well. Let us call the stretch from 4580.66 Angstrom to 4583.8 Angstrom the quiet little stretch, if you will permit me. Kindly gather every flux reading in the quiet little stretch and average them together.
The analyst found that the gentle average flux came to 16.3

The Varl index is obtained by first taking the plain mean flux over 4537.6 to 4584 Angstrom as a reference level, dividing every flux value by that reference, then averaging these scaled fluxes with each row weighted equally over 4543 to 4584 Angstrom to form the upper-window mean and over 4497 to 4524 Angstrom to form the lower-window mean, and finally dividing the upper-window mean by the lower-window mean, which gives 1.05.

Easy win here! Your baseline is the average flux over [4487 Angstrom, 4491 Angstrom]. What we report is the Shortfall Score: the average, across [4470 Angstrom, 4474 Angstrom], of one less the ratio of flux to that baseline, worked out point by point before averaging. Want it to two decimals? 0.00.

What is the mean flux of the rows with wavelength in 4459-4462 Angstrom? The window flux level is 15.8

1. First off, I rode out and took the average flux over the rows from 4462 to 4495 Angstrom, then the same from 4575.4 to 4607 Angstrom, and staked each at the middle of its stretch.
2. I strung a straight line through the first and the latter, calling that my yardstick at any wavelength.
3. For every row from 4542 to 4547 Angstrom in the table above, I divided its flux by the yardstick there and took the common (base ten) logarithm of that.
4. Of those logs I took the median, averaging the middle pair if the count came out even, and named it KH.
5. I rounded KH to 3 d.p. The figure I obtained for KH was -0.054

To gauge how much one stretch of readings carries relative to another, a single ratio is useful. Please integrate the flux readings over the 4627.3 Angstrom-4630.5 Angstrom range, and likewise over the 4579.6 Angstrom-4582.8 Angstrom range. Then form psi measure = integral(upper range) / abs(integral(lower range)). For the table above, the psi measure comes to 1.05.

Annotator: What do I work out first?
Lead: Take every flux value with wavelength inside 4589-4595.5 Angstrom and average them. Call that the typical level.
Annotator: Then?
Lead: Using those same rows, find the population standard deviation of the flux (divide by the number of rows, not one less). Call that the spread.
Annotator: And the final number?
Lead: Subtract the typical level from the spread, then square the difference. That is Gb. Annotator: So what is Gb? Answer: 176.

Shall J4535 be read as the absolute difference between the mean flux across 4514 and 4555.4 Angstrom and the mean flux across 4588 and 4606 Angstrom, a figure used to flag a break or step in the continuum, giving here 1.2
